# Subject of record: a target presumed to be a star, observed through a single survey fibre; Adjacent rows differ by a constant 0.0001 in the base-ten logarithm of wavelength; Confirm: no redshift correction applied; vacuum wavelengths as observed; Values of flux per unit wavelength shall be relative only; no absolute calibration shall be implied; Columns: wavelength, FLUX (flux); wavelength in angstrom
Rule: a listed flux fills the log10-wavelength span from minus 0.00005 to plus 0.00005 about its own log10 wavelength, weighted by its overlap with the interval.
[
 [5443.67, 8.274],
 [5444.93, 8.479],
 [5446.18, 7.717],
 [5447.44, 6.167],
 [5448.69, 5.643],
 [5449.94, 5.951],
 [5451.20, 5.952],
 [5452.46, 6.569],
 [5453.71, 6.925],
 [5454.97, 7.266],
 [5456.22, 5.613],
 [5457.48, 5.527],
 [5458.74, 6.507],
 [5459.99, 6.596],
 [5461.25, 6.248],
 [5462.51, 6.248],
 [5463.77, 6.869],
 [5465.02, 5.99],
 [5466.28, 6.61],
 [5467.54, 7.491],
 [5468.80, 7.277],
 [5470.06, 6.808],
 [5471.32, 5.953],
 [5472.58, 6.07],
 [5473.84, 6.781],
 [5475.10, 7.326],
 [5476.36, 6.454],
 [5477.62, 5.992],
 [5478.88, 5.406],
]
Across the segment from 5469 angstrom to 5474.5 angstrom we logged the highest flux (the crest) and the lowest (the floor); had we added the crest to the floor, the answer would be 12.8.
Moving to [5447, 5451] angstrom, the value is 11.8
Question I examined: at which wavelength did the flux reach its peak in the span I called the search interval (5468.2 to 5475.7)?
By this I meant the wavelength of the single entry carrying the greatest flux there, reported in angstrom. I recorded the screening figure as 5475.10 angstrom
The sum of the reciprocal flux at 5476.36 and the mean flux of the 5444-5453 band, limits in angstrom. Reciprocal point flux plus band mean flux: 6.8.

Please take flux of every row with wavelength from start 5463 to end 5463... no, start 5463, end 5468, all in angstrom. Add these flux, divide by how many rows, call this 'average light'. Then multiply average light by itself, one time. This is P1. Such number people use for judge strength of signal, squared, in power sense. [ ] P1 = 45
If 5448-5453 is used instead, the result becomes 36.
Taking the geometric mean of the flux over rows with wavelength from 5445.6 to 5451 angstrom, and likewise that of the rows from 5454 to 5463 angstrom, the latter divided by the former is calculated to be 0.99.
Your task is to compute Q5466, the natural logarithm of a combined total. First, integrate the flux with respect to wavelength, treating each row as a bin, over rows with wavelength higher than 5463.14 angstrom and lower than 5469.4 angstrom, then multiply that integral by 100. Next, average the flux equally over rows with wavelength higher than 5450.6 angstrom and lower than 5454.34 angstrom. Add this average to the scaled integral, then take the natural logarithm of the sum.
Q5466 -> 8.37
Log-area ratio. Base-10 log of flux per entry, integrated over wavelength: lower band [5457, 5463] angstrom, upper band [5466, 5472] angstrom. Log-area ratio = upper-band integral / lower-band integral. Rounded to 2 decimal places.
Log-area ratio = 1.05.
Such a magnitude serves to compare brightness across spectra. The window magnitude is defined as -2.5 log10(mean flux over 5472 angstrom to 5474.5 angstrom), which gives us -2.02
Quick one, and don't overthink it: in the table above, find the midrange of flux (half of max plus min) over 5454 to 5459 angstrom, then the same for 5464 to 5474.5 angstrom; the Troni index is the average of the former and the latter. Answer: 6.56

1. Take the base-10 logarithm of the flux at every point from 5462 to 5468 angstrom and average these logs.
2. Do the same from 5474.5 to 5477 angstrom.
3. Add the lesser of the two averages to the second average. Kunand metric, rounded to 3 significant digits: 1.66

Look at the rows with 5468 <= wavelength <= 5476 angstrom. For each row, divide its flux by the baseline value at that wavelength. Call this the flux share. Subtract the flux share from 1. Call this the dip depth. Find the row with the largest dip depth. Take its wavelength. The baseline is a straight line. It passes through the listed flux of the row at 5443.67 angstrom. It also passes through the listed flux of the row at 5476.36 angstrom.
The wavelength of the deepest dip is 5471.32 angstrom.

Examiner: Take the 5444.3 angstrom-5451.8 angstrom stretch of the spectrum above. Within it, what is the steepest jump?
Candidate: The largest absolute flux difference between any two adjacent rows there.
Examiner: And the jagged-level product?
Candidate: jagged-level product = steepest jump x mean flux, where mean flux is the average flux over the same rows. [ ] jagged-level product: 10.3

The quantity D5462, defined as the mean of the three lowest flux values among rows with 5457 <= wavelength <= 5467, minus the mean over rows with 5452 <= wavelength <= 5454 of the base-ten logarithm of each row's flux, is 5.09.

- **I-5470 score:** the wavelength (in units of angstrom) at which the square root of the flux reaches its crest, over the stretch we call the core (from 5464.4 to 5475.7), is 5467.54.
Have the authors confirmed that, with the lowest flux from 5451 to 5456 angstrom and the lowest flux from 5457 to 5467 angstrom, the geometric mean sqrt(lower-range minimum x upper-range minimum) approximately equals 5.74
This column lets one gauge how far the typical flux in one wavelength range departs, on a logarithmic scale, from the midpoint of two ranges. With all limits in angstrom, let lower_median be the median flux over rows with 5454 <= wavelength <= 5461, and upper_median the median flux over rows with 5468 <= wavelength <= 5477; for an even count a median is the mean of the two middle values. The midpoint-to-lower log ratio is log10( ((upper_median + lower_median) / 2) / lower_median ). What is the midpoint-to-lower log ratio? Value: 0.0090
